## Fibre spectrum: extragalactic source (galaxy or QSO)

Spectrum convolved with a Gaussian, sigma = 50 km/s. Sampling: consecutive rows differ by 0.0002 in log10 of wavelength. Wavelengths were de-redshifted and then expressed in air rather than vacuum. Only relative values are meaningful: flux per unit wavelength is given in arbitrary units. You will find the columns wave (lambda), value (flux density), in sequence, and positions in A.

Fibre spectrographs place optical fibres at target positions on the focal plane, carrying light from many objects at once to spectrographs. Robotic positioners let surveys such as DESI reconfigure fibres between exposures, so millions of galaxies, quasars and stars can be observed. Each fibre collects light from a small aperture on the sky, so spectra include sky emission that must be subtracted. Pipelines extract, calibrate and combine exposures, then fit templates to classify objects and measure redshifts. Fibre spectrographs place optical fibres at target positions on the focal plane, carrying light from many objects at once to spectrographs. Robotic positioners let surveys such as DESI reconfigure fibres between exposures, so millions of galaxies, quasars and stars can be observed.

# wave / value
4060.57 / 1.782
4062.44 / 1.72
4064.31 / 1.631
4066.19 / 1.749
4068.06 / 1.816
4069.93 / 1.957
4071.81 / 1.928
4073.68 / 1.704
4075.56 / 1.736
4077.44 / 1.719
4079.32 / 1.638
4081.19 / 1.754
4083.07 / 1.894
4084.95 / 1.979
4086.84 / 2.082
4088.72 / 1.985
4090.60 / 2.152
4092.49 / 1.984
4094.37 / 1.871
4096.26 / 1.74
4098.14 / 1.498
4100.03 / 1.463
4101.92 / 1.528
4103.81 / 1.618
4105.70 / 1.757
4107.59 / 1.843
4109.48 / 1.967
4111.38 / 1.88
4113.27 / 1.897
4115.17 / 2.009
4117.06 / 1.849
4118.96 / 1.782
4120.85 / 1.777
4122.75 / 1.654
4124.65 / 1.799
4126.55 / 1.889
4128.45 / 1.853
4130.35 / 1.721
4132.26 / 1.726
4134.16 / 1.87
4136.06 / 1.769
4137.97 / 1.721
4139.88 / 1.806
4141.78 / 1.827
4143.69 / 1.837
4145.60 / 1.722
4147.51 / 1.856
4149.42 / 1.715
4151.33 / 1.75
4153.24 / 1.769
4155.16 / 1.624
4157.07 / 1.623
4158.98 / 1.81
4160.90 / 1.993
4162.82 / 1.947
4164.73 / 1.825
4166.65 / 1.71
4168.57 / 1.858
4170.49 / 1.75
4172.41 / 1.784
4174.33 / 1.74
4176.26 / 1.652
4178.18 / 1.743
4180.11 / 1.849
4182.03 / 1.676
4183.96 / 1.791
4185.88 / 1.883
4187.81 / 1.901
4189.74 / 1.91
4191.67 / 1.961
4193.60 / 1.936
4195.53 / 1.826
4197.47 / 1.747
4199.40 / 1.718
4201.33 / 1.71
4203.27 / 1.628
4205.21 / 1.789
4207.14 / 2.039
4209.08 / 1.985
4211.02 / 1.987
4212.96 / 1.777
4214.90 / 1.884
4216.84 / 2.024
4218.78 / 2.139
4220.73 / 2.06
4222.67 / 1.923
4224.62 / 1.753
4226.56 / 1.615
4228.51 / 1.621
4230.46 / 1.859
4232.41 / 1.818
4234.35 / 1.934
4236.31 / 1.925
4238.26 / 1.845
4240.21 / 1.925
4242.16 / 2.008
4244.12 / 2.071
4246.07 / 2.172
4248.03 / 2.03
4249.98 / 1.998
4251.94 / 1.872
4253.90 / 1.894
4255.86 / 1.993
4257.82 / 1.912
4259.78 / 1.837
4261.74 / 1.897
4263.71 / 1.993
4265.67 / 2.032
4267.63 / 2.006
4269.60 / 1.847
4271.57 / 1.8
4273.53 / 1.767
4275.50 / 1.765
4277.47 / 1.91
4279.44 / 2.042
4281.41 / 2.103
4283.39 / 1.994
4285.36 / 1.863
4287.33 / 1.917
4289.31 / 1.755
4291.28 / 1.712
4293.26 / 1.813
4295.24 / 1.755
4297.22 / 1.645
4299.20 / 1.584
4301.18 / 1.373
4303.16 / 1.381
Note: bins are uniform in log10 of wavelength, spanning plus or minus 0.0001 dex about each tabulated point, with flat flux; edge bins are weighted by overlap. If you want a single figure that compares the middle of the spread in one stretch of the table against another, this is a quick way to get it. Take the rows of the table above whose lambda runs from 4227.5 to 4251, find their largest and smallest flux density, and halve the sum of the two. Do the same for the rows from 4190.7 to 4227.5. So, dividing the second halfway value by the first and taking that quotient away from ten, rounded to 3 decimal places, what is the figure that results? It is 9.010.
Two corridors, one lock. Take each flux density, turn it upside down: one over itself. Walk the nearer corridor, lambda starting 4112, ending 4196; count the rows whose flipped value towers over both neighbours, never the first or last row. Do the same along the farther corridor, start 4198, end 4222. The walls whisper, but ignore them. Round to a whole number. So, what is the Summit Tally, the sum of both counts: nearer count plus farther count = 13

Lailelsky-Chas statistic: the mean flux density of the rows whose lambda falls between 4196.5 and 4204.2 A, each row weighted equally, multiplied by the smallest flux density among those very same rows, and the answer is 2.77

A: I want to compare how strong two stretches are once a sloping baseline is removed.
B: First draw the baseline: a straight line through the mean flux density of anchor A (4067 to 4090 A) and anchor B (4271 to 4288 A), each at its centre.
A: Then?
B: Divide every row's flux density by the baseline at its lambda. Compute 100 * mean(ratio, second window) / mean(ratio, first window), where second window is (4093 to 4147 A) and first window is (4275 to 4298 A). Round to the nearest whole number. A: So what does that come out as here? 98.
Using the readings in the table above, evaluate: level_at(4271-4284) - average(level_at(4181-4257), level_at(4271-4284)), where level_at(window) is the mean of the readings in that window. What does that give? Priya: 0.012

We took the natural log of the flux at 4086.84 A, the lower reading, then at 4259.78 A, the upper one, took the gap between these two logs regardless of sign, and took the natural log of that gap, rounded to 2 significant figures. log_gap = -2.1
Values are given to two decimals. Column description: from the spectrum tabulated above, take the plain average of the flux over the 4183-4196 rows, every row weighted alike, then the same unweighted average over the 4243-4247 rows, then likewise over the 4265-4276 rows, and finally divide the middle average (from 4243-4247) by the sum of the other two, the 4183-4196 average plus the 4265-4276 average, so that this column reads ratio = 0.56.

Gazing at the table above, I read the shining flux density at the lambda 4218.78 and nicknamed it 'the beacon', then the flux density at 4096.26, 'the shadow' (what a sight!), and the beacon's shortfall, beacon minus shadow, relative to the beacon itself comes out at 0.19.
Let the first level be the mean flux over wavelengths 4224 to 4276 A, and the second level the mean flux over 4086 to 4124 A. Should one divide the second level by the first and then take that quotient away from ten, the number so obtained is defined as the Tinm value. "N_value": 9.04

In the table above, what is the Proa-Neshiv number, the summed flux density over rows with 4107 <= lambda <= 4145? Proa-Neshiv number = 36.5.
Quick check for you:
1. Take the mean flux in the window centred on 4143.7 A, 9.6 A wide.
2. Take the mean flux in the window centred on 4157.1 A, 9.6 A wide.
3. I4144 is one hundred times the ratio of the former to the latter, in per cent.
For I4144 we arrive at 103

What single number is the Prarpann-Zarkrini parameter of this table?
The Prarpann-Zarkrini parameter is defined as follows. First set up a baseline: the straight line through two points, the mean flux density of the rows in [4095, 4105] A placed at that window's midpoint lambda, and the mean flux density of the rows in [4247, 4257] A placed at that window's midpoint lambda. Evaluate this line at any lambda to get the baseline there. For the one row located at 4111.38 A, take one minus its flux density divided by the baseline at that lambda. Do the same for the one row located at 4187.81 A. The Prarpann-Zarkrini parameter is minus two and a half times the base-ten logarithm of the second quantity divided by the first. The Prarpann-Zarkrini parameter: 1.2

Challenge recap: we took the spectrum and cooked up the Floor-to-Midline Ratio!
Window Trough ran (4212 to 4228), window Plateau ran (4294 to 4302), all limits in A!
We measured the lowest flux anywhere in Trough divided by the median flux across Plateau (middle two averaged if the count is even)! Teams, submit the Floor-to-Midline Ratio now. 1.00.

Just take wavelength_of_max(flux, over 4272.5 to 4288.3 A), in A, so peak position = 4281.41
